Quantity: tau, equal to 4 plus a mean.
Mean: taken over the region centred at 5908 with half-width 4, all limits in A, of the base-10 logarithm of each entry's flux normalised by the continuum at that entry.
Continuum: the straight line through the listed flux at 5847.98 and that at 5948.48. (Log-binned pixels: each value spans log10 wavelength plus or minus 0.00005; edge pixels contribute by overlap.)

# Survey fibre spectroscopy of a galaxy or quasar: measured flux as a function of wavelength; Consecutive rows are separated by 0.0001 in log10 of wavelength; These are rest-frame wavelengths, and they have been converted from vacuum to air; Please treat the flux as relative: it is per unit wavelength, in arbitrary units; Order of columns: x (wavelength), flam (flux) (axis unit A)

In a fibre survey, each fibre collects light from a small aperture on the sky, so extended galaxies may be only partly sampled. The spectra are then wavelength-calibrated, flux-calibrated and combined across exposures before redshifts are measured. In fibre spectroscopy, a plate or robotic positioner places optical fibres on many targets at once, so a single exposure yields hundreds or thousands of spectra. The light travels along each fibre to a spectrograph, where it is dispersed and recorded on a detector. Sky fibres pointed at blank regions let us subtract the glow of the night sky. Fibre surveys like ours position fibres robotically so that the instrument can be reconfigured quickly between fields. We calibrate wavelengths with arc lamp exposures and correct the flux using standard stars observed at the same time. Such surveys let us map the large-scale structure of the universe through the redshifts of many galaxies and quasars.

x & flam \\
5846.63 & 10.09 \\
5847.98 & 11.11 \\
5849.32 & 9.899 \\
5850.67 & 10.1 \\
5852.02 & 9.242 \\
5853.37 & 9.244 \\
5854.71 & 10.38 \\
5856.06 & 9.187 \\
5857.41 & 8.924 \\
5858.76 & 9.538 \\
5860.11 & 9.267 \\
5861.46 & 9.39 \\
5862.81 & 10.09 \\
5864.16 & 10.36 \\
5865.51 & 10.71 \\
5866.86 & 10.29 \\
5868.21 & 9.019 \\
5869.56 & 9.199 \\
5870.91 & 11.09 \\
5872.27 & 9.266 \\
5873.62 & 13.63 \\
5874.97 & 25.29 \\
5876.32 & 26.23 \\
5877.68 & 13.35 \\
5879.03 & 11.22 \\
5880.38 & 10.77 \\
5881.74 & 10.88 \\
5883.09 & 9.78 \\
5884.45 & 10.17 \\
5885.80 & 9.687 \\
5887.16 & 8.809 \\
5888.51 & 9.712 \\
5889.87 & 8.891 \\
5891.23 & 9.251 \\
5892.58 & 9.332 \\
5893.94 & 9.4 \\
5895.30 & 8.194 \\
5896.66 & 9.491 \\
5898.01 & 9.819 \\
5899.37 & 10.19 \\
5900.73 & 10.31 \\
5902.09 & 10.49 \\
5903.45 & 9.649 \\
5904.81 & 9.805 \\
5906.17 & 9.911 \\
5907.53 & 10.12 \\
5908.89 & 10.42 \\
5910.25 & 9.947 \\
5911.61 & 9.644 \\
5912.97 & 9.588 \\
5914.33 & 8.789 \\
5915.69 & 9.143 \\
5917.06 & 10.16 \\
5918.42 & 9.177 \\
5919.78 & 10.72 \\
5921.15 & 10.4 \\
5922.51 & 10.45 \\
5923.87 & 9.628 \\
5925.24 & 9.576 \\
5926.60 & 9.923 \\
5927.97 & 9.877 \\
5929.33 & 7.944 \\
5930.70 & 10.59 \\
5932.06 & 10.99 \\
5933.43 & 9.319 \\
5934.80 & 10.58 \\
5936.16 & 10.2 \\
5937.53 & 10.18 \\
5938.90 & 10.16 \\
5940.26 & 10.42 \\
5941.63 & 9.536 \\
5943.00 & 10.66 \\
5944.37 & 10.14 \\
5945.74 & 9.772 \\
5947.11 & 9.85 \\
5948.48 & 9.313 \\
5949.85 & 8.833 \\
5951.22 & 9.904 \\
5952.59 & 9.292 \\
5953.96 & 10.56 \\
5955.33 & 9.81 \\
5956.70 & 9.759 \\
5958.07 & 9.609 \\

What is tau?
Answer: 4.00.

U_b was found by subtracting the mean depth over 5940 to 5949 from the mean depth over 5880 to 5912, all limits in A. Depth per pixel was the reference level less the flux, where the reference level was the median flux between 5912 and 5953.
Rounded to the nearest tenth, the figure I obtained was 0.2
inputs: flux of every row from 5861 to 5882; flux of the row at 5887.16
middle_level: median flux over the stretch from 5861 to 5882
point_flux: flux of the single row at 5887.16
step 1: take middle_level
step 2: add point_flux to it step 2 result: 19.5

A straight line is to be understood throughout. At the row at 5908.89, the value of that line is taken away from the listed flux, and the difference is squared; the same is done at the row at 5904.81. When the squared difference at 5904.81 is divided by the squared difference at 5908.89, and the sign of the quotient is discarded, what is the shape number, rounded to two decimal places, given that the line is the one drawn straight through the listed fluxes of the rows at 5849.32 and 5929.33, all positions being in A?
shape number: 0.41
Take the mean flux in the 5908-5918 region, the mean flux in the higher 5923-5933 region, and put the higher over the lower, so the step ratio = 1.01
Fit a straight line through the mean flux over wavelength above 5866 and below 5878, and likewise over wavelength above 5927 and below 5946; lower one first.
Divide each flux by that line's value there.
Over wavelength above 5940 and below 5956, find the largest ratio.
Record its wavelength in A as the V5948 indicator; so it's 5953.96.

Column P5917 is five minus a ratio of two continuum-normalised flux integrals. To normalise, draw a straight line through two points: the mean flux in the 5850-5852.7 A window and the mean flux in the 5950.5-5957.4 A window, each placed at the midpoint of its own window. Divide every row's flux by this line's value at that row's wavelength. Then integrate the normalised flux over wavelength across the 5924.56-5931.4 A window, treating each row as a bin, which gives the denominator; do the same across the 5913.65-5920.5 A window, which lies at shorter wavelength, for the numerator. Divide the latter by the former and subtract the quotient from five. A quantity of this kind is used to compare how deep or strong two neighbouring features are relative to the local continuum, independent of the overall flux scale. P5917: 4.00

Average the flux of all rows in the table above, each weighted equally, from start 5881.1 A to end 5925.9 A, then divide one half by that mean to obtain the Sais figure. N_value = 0.0513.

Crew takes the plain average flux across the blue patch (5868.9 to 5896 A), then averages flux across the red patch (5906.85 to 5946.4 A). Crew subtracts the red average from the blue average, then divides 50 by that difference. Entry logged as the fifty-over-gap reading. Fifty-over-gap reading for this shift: 28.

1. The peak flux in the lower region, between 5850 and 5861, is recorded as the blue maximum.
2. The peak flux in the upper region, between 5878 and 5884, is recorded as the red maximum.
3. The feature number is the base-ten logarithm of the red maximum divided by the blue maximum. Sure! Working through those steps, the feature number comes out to 0.034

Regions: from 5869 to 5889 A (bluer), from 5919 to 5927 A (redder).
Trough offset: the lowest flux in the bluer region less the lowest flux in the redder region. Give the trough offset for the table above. -0.8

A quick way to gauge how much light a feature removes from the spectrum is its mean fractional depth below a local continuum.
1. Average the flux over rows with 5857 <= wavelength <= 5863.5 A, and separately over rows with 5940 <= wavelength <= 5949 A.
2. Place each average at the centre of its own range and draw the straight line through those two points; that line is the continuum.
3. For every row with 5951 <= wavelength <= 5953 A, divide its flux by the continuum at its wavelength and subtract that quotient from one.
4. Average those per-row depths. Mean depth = 0.04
